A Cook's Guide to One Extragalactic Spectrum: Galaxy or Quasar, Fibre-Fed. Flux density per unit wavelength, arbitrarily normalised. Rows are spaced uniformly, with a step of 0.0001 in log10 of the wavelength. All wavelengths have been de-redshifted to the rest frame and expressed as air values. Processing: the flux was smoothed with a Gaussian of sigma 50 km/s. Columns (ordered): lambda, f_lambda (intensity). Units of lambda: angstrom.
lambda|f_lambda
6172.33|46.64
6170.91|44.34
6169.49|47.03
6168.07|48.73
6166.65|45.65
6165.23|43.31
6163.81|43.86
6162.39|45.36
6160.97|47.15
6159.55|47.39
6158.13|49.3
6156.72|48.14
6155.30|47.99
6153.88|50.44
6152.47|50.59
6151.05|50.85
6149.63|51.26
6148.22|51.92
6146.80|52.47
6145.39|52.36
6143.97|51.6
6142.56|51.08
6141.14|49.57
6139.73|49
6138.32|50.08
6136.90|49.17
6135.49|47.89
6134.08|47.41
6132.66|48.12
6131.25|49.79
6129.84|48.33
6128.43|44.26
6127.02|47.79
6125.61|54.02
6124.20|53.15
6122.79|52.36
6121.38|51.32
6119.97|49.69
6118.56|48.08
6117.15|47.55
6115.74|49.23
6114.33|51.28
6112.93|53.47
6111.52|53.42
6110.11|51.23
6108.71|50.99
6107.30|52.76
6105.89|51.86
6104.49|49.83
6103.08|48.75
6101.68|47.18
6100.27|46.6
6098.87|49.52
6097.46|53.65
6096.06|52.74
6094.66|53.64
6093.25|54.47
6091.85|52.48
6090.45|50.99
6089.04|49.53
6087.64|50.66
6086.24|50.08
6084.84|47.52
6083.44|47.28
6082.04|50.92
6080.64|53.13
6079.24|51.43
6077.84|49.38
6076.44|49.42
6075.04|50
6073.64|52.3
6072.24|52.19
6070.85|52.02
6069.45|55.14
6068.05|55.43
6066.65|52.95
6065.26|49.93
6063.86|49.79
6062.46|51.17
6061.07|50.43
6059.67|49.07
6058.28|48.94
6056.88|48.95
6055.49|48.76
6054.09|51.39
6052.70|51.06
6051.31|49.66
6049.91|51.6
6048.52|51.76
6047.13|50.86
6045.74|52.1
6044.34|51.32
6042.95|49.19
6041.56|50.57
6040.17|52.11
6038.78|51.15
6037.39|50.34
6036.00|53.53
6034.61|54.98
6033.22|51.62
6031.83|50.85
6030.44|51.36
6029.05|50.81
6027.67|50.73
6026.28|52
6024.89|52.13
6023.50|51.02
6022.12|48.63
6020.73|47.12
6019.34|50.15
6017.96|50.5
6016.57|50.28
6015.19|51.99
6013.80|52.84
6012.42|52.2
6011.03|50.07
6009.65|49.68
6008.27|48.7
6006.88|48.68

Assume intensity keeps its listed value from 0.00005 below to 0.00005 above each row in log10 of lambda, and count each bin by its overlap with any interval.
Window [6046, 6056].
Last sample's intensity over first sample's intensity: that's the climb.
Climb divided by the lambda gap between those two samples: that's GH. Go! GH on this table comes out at -0.25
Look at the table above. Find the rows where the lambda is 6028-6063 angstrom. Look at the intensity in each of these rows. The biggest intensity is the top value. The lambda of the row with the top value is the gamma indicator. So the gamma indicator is 6034.61 angstrom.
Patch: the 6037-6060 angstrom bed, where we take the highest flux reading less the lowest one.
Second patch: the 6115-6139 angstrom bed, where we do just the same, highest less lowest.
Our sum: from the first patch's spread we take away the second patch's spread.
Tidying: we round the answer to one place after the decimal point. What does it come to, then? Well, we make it -6.4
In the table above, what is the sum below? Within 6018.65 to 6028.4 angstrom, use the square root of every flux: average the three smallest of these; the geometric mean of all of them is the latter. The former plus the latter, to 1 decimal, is 14.1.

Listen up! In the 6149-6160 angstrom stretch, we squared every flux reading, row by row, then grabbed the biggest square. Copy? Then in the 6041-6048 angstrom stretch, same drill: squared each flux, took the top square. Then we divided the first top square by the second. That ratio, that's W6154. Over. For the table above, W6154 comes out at 0.97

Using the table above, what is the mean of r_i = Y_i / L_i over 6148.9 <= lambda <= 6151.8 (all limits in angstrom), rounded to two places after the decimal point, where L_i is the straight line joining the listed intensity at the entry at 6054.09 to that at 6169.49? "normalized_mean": 1.07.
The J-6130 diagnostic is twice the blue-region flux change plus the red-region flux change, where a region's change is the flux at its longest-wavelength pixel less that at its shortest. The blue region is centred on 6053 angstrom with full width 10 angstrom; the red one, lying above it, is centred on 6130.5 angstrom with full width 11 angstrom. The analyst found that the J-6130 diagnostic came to -12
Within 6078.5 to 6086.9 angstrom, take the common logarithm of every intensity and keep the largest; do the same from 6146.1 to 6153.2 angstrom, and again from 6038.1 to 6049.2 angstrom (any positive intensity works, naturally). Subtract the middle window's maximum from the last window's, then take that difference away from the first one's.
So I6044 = 1.73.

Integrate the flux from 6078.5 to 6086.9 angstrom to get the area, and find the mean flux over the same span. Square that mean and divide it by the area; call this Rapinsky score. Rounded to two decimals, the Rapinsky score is 5.96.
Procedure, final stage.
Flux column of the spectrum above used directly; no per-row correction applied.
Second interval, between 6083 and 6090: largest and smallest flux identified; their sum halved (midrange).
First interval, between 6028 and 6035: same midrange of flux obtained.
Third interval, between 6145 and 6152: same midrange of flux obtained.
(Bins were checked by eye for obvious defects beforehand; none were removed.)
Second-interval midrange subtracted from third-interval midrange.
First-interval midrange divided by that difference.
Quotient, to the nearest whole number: 20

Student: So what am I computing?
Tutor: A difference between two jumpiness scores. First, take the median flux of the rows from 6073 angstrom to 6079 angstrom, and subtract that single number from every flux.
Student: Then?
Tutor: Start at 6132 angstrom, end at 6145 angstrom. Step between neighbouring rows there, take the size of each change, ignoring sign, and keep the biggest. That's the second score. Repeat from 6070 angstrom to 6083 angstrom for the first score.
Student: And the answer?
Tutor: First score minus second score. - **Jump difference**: 1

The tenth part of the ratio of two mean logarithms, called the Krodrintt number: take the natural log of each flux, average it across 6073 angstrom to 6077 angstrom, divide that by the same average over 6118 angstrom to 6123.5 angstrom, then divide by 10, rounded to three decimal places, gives 0.100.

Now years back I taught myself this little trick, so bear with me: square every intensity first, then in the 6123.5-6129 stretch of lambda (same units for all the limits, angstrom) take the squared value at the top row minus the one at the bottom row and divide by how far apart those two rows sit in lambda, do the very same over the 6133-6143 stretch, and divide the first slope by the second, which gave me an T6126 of -4.8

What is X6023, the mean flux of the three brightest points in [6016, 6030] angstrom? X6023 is 51.7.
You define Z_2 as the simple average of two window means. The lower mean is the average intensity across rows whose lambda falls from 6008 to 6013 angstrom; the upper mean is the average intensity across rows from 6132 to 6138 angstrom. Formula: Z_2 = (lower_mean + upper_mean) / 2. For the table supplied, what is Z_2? 49.2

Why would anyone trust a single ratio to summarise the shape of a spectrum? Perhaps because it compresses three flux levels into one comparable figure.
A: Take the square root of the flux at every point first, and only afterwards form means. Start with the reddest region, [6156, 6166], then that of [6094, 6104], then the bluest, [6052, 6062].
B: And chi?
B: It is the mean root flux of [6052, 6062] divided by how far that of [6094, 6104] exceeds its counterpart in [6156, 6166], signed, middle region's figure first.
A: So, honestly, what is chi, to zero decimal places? 25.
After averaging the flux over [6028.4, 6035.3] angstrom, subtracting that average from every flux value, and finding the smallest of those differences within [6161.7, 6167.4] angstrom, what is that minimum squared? 74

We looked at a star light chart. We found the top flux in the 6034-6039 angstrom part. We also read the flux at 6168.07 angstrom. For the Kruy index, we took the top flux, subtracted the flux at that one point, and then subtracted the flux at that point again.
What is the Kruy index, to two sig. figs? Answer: -42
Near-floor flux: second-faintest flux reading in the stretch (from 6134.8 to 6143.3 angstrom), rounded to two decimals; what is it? 49.00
